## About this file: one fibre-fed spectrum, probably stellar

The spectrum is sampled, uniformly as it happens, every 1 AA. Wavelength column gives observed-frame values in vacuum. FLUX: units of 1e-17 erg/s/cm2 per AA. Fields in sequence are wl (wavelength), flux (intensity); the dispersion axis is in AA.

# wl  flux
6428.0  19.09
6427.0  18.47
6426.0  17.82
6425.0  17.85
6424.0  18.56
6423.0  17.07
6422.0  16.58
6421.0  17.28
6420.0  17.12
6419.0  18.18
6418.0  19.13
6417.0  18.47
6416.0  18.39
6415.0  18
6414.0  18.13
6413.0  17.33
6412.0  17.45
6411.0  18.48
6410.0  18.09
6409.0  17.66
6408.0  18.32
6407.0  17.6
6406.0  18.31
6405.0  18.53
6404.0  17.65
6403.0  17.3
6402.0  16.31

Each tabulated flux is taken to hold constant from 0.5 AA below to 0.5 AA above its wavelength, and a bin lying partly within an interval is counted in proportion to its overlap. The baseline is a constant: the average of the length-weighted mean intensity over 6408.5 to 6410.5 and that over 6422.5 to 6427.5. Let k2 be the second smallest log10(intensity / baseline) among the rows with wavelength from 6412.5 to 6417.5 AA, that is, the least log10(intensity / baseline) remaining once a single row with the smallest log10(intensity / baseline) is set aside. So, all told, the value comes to 0.002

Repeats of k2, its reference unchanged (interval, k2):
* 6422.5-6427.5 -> -0.002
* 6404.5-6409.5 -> -0.006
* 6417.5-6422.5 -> -0.020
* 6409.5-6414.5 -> -0.011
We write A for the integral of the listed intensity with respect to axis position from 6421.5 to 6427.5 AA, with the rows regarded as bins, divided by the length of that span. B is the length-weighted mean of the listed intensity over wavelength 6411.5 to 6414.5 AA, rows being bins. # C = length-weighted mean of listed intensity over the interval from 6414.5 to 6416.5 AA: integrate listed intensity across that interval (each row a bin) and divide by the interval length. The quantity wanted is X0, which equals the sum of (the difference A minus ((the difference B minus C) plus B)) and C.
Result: 18.8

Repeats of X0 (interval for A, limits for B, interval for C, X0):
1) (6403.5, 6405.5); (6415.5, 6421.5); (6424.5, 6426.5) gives 17.6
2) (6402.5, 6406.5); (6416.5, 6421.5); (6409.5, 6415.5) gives 17.7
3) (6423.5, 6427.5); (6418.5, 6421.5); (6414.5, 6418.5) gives 20.1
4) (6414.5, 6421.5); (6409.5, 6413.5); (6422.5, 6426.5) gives 18.1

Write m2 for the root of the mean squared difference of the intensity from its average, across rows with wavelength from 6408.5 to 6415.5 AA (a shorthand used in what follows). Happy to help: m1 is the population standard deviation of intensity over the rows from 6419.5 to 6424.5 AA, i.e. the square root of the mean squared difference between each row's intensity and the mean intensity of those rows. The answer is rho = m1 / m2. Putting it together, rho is 1.74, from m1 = 0.66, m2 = 0.38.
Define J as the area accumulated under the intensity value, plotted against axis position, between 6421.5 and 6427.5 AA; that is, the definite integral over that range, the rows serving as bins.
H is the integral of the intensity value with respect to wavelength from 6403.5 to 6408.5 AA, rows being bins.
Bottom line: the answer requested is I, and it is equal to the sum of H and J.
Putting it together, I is 197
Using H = 90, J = 106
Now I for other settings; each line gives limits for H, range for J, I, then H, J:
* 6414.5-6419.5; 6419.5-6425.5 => 197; 92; 104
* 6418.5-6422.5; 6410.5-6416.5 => 177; 69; 108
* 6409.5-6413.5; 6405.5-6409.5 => 143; 71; 72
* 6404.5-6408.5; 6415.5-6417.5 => 110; 73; 37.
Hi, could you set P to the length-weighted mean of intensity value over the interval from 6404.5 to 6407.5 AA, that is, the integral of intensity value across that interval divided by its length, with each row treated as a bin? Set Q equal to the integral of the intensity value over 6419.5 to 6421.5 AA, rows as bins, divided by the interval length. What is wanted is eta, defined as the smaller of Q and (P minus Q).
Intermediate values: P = 18.1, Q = 17.2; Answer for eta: 0.9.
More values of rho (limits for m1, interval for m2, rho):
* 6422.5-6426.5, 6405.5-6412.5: 1.38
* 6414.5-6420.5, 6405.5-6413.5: 1.44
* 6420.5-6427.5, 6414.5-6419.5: 1.75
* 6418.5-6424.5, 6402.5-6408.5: 1.50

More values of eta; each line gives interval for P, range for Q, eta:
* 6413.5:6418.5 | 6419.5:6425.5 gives 1.0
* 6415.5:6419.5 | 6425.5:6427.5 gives 0.4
